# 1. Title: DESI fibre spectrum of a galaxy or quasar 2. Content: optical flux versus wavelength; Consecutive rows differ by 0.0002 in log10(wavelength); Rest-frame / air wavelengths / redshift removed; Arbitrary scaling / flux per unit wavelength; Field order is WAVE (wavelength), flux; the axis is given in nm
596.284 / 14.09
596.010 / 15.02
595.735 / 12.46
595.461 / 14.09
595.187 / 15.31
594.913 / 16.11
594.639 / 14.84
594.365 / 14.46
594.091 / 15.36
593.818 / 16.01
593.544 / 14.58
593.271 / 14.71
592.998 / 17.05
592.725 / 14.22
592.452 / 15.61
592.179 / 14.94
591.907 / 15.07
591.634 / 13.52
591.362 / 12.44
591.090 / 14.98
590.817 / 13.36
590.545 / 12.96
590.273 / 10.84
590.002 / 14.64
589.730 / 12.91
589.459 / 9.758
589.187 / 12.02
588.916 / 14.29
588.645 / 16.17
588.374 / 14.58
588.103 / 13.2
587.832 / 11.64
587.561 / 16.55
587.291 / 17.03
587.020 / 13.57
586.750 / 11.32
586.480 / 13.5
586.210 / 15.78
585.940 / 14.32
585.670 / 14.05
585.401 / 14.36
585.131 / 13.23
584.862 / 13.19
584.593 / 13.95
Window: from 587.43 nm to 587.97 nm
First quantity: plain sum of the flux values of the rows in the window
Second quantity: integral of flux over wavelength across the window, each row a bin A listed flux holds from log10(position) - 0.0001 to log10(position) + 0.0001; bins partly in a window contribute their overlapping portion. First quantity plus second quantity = 35.8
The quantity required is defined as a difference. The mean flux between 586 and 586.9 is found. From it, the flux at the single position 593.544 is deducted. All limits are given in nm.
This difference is -1.0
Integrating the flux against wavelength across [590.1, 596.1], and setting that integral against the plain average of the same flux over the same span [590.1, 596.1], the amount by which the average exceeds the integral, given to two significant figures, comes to -72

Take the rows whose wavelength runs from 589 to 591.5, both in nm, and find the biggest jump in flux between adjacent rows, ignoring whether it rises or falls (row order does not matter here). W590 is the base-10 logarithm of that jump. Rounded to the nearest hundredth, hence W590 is 0.58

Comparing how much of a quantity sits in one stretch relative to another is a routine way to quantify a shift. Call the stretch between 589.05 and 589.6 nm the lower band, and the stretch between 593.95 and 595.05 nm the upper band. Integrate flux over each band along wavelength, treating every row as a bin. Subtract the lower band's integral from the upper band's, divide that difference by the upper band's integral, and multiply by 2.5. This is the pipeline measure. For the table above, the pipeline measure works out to 1.6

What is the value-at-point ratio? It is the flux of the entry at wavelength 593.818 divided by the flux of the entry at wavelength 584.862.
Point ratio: 1.21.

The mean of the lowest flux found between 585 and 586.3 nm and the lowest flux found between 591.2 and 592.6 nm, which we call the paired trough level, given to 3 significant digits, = 12.8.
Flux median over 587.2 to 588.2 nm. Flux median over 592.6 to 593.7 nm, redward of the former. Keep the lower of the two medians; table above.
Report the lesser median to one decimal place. 14.6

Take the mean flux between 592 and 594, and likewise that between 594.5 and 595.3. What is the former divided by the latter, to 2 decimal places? 0.99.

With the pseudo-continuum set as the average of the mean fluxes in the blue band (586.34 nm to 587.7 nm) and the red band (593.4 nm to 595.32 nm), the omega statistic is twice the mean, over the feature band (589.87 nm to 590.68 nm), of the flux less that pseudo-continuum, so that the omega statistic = -4.0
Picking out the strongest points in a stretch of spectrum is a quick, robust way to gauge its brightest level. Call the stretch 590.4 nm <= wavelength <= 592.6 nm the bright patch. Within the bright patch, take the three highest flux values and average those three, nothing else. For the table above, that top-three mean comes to 15.2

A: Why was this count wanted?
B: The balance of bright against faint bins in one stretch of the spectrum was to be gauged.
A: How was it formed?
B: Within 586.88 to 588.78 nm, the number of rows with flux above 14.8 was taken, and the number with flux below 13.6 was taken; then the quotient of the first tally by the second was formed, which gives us 1.0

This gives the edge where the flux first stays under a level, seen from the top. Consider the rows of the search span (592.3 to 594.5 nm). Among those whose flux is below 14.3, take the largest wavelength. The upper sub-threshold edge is 592.725 nm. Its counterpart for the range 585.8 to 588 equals 587.832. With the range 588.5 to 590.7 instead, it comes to 590.545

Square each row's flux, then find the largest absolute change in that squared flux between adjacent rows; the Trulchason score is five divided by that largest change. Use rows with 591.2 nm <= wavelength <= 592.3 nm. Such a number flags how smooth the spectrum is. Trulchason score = 0.11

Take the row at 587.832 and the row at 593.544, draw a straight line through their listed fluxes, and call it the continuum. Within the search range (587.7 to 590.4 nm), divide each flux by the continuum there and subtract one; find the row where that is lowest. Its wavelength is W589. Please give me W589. 589.459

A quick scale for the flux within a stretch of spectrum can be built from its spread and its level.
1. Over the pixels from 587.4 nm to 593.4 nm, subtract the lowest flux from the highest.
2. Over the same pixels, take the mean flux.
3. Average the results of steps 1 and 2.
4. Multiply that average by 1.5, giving 15.9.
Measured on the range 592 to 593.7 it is 13.5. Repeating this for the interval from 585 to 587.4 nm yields 14.9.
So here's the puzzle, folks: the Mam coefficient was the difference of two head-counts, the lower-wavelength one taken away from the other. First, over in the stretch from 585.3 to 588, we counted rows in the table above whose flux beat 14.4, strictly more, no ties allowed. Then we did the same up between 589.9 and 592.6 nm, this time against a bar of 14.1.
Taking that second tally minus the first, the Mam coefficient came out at 2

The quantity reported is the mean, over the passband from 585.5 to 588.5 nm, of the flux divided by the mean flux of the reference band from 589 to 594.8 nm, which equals 1.01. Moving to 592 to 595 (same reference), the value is 1.09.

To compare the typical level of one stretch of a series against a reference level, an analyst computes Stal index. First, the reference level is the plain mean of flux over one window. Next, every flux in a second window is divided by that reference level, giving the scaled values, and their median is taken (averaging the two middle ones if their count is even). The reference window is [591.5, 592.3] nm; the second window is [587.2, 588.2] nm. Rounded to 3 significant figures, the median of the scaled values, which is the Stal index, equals 1.03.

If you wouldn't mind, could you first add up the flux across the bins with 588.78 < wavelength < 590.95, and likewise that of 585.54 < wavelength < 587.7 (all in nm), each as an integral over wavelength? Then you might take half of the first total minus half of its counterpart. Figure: -2.00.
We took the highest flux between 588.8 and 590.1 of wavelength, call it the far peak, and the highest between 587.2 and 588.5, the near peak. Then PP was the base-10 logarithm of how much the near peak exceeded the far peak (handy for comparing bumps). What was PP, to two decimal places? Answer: 0.38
